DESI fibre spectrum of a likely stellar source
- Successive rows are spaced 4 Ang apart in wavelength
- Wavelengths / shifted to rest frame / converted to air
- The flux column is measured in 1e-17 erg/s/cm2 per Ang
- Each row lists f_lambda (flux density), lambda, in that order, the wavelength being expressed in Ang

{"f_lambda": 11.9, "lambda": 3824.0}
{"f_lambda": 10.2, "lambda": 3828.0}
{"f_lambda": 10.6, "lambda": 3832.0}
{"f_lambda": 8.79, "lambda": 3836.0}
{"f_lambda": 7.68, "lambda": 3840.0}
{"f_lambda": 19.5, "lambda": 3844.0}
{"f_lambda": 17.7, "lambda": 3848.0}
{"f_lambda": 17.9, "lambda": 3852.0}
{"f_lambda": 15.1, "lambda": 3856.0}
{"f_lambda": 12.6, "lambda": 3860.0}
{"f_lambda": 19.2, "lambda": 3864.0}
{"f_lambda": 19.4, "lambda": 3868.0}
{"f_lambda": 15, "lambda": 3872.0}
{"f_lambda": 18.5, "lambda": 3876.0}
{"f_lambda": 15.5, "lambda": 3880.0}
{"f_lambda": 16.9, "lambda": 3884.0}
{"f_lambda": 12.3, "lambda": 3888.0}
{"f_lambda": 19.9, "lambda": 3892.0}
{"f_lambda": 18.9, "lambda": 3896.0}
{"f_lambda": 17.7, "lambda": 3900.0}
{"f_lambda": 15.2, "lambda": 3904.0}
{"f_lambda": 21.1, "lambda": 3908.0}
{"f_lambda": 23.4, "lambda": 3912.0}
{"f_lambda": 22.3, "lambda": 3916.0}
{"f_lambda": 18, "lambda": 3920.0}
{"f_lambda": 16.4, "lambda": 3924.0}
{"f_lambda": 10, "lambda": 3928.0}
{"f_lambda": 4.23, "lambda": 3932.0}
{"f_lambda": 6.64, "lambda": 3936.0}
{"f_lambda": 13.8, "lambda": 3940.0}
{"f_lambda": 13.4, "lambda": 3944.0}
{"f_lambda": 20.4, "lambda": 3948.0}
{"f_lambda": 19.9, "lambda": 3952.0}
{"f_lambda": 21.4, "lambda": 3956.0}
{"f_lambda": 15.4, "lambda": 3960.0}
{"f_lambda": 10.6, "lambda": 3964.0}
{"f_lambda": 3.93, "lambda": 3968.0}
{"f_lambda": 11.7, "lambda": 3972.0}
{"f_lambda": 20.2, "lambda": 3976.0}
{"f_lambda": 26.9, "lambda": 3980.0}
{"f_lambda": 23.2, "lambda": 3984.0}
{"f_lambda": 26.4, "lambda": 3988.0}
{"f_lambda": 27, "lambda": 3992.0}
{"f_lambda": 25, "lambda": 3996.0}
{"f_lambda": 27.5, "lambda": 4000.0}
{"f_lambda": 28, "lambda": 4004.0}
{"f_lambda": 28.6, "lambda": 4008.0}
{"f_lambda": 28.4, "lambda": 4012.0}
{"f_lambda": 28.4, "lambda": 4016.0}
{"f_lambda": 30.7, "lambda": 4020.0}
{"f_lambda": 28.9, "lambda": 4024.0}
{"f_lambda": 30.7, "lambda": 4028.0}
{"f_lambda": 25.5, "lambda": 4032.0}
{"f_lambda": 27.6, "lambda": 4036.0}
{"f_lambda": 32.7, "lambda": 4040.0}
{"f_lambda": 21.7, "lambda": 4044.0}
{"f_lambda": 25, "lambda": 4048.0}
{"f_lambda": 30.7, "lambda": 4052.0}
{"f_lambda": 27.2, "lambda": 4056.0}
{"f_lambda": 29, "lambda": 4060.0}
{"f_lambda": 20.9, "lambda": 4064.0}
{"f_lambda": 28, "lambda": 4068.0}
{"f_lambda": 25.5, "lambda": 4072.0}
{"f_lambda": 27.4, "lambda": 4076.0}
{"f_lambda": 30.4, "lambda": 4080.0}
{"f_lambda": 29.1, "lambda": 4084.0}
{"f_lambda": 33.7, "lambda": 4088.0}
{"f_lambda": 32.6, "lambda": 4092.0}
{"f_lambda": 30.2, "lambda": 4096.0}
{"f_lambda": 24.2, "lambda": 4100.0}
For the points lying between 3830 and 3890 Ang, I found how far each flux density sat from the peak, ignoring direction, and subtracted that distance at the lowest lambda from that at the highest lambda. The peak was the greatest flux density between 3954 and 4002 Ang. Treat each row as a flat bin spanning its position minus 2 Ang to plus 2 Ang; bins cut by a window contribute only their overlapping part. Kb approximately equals -1.7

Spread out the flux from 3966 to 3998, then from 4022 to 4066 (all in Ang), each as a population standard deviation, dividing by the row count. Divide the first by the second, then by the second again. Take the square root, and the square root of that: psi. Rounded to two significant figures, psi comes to 0.89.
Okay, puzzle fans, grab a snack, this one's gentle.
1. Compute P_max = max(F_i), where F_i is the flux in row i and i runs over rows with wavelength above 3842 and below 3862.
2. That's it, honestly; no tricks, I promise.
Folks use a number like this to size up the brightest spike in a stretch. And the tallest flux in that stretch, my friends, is 19.5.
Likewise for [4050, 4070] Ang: 30.7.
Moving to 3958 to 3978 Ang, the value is 20.2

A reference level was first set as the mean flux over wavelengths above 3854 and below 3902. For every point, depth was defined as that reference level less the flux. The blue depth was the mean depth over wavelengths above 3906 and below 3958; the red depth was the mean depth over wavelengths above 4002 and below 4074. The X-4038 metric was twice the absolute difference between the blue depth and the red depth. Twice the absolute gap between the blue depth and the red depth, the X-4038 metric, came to 23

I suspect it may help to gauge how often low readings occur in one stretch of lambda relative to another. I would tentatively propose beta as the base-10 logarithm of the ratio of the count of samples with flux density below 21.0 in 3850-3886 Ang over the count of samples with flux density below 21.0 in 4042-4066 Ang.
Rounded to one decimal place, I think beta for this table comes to 1.0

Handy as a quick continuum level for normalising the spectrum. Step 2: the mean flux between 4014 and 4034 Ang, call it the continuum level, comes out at 29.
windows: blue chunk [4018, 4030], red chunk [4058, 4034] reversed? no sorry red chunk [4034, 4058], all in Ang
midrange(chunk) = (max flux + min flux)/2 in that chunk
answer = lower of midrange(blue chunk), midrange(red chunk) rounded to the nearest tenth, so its 27.2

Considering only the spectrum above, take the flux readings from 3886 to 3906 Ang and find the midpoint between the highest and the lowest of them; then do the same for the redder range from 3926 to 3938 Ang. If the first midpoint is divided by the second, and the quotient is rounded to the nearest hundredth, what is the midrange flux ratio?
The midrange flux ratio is 2.26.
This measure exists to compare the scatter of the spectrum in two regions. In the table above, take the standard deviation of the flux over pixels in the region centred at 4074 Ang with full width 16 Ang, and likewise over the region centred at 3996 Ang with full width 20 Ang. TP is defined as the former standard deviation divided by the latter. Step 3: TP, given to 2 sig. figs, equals 1.7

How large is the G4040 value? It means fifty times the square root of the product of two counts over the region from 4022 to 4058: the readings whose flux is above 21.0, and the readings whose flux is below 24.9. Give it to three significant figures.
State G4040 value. 150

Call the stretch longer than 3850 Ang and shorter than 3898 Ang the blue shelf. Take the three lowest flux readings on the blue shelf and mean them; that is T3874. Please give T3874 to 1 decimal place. 13.3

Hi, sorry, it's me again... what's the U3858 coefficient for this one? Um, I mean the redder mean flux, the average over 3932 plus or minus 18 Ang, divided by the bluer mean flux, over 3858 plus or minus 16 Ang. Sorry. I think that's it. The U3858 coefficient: 0.8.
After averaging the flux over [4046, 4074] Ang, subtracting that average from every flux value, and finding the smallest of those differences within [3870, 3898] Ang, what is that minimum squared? 205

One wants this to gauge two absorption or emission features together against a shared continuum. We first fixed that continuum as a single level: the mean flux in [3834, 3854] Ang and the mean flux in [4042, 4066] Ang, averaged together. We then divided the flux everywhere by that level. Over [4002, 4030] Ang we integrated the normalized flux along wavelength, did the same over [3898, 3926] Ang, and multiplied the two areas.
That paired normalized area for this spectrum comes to 1089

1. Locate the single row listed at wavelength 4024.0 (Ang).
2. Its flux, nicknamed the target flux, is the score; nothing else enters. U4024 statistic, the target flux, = 28.9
